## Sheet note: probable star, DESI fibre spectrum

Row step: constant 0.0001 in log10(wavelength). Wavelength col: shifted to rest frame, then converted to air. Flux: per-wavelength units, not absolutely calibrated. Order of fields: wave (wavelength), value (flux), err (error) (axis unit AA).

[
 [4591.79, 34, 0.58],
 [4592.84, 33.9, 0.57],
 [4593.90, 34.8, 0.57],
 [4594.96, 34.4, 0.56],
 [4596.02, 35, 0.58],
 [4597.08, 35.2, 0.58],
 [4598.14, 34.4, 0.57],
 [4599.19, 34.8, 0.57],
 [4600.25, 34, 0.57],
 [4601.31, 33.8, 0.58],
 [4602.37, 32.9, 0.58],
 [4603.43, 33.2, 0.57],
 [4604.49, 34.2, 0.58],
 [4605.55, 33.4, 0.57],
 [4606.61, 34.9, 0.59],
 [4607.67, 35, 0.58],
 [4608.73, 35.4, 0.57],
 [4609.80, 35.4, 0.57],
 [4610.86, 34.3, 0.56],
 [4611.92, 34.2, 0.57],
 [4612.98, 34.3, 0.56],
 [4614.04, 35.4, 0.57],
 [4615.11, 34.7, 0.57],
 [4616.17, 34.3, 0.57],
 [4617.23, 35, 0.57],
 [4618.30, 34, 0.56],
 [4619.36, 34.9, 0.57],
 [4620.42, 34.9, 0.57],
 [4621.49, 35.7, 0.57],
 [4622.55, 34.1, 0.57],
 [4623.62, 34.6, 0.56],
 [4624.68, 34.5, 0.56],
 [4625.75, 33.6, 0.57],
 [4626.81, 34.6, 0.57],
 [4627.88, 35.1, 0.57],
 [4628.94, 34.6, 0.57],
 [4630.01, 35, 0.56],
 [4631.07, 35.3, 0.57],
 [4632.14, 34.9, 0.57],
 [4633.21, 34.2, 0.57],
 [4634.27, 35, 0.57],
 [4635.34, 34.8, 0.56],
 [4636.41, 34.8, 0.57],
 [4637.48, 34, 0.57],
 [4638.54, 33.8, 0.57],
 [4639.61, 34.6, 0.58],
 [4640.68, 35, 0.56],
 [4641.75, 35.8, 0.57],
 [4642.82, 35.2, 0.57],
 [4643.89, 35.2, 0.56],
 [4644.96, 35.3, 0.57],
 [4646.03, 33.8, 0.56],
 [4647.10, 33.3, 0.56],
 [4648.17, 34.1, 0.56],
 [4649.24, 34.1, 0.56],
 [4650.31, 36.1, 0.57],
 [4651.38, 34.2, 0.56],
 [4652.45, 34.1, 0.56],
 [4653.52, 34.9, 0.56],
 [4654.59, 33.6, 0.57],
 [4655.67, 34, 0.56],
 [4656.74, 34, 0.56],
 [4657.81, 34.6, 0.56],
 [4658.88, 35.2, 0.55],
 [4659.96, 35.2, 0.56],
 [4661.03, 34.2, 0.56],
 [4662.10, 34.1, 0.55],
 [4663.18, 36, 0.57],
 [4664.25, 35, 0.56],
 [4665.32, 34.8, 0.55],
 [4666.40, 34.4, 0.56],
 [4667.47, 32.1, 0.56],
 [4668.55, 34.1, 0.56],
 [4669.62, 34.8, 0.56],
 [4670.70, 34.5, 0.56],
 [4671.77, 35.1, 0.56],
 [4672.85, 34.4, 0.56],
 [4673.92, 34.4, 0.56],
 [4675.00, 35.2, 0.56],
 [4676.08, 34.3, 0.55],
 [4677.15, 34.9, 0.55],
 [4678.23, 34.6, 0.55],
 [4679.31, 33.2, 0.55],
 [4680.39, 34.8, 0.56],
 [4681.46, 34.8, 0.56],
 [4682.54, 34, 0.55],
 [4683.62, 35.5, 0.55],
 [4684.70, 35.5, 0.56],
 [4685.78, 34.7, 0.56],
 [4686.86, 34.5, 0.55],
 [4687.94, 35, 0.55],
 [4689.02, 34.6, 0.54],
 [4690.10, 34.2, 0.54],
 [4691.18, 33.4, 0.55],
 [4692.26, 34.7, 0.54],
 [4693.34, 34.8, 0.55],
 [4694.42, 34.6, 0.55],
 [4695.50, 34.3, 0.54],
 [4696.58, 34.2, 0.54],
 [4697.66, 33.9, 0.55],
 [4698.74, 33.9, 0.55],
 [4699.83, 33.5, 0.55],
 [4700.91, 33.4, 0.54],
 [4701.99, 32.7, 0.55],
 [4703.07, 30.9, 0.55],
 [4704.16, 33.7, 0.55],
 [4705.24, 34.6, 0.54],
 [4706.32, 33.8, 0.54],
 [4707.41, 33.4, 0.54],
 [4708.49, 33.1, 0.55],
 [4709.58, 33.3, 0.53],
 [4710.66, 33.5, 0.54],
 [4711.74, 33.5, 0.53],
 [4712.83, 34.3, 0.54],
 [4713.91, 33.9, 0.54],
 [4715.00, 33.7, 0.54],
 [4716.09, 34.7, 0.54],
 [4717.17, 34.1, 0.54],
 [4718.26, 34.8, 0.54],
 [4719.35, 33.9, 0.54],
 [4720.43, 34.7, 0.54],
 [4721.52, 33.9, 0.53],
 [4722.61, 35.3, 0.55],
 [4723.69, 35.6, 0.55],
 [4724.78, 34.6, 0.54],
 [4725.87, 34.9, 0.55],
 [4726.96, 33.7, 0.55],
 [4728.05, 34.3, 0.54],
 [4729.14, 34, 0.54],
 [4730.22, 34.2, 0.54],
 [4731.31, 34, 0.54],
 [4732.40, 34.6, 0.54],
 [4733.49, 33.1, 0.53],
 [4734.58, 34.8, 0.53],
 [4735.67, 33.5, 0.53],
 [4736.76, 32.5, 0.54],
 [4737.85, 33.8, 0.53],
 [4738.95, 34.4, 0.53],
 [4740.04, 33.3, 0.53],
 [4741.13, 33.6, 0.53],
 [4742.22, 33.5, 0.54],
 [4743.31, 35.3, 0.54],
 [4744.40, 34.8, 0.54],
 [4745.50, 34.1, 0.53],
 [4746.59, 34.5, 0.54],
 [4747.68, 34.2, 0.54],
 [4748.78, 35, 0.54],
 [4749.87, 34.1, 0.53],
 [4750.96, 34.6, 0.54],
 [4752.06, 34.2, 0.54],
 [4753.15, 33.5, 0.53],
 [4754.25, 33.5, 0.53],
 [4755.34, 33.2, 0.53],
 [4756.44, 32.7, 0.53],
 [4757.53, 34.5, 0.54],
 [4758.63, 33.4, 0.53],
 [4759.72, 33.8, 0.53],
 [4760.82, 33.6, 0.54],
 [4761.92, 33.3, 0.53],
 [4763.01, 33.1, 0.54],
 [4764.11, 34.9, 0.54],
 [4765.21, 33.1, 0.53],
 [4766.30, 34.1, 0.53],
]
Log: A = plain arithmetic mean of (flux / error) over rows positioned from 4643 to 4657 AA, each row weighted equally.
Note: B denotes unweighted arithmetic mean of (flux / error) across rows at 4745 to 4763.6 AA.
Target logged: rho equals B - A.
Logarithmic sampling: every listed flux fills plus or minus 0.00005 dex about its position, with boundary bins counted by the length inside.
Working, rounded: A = 61.1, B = 63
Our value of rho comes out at 2.2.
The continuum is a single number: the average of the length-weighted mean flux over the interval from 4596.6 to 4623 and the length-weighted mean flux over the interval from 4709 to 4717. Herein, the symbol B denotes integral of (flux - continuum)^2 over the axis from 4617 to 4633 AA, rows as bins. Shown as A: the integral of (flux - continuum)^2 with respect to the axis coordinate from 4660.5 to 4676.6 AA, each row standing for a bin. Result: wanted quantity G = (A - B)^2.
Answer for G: 12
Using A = 12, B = 8.7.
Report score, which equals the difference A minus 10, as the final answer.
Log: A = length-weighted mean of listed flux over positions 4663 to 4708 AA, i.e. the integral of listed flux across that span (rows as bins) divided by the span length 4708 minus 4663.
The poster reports 24.3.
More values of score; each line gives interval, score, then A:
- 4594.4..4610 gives 24.4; 34.4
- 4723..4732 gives 24.5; 34.5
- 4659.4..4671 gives 24.5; 34.5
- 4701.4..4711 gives 23.2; 33.2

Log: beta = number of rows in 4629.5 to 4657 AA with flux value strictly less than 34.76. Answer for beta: 13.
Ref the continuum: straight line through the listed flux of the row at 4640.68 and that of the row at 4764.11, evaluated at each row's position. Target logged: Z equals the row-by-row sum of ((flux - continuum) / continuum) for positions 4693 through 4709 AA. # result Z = -0.56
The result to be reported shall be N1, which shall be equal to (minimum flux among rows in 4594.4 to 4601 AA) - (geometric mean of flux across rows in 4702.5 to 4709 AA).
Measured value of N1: 0.8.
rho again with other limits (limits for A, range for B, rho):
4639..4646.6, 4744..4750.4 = 2.5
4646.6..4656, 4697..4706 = -0.1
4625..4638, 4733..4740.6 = 2.3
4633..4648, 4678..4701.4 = 1.5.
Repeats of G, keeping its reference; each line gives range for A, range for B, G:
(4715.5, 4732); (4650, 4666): 29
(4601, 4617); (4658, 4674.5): 10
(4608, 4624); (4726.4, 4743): 3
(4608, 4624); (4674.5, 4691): 0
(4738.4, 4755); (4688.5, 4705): 134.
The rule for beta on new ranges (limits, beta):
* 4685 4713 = 24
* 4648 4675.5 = 16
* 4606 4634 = 13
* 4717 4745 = 19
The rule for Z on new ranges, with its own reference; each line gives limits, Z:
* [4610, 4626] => -0.19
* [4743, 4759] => -0.35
